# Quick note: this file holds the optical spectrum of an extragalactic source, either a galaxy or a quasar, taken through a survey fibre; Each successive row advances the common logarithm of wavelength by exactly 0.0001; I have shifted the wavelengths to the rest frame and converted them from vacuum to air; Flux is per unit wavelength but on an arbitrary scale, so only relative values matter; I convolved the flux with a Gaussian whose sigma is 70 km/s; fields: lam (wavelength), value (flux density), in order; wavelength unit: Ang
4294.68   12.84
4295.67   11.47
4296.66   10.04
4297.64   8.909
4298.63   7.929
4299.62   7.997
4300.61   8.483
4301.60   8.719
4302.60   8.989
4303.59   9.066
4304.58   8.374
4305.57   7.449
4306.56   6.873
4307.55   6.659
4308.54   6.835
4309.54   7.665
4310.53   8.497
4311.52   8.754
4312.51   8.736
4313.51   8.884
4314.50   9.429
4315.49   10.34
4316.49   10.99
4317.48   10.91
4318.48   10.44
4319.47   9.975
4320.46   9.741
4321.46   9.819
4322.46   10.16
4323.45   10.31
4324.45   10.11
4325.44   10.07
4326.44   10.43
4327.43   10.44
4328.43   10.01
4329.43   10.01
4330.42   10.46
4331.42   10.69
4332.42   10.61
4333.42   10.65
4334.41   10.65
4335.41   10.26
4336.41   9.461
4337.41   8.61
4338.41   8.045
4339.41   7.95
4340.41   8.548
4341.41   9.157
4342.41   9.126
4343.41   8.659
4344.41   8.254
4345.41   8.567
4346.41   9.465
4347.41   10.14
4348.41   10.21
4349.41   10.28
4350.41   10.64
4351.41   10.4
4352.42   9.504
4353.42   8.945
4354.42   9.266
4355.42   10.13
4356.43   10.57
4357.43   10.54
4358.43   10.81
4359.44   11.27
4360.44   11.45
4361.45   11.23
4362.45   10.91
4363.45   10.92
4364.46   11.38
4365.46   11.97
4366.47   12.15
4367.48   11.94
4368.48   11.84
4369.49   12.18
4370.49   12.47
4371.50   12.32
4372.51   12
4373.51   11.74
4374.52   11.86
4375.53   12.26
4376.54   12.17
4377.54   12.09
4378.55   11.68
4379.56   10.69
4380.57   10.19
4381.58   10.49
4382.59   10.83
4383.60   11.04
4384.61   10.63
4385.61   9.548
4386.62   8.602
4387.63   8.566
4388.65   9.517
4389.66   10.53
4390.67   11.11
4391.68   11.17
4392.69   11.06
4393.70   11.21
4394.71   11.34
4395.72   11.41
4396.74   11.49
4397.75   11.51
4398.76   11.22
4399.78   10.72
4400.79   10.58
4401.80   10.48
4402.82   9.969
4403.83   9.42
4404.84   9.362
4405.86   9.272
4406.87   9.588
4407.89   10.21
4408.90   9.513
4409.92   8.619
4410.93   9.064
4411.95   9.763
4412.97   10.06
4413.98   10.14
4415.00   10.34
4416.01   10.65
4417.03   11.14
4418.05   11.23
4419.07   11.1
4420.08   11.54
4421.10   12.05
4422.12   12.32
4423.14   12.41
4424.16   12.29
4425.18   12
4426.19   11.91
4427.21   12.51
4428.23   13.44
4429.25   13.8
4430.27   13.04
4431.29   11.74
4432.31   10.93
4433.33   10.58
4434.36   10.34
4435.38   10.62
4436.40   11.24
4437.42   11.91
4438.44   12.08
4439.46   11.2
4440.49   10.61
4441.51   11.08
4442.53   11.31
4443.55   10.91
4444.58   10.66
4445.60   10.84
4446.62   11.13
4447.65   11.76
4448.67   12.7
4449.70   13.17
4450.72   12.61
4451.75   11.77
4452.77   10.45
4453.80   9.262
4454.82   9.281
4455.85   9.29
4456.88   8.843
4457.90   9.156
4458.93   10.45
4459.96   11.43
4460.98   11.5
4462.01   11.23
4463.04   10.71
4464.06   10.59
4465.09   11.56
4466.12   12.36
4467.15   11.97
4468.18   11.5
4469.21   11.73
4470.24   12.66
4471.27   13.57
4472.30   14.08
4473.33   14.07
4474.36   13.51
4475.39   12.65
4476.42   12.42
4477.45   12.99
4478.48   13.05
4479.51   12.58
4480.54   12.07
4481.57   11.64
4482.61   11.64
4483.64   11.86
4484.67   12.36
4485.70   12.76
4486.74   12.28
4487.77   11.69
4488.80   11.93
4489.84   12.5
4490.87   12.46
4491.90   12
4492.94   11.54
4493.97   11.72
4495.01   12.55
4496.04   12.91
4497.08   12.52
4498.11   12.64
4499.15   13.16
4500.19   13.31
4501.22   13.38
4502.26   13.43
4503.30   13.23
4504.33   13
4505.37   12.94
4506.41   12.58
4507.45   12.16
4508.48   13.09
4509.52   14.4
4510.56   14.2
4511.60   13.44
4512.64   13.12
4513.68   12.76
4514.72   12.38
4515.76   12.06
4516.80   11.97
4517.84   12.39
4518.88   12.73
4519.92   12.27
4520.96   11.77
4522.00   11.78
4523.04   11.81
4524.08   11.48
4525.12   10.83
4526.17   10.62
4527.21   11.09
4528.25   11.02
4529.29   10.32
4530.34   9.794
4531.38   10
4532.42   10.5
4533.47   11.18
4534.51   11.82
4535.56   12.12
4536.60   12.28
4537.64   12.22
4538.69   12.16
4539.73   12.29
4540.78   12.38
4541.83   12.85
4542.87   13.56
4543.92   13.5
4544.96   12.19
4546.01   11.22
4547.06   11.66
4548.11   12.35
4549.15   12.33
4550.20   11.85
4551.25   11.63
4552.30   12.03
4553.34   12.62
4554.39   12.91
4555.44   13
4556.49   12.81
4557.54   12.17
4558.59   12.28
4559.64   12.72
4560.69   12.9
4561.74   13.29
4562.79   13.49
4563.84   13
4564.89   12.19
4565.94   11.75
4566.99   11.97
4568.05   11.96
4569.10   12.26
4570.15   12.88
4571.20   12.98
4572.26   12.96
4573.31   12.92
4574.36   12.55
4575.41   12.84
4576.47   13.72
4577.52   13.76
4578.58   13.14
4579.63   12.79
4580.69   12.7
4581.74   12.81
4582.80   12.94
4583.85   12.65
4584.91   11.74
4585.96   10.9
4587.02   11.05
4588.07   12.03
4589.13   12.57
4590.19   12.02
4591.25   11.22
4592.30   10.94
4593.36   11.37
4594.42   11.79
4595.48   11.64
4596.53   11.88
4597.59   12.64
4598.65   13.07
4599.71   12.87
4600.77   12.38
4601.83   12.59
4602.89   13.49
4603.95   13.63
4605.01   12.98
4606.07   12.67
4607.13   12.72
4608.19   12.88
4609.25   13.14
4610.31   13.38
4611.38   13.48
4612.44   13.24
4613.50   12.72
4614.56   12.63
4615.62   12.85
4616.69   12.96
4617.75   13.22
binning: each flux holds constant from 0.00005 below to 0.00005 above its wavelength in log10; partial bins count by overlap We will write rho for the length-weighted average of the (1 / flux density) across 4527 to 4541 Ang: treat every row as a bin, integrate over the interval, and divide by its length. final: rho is 0.0887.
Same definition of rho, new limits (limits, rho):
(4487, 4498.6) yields 0.0820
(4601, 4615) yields 0.0768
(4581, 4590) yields 0.0830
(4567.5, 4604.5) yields 0.0806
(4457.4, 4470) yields 0.0896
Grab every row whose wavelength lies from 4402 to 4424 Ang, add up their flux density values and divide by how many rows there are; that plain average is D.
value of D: 10.4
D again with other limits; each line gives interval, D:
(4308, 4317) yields 8.9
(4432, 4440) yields 11.1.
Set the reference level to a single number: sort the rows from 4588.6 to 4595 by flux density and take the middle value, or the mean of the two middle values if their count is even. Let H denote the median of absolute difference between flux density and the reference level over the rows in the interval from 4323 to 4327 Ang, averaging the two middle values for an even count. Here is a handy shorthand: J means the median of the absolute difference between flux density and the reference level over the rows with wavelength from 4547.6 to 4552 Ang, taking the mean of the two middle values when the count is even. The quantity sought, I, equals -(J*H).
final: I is -0.7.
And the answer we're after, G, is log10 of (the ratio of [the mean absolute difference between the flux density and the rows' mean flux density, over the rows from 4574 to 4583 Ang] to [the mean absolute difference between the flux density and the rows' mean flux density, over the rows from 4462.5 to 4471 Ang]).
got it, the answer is -0.20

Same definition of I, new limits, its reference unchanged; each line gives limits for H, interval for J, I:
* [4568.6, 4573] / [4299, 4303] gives -4.0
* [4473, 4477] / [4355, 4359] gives -1.5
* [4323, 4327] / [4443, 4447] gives -1.0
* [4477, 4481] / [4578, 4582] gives -1.5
